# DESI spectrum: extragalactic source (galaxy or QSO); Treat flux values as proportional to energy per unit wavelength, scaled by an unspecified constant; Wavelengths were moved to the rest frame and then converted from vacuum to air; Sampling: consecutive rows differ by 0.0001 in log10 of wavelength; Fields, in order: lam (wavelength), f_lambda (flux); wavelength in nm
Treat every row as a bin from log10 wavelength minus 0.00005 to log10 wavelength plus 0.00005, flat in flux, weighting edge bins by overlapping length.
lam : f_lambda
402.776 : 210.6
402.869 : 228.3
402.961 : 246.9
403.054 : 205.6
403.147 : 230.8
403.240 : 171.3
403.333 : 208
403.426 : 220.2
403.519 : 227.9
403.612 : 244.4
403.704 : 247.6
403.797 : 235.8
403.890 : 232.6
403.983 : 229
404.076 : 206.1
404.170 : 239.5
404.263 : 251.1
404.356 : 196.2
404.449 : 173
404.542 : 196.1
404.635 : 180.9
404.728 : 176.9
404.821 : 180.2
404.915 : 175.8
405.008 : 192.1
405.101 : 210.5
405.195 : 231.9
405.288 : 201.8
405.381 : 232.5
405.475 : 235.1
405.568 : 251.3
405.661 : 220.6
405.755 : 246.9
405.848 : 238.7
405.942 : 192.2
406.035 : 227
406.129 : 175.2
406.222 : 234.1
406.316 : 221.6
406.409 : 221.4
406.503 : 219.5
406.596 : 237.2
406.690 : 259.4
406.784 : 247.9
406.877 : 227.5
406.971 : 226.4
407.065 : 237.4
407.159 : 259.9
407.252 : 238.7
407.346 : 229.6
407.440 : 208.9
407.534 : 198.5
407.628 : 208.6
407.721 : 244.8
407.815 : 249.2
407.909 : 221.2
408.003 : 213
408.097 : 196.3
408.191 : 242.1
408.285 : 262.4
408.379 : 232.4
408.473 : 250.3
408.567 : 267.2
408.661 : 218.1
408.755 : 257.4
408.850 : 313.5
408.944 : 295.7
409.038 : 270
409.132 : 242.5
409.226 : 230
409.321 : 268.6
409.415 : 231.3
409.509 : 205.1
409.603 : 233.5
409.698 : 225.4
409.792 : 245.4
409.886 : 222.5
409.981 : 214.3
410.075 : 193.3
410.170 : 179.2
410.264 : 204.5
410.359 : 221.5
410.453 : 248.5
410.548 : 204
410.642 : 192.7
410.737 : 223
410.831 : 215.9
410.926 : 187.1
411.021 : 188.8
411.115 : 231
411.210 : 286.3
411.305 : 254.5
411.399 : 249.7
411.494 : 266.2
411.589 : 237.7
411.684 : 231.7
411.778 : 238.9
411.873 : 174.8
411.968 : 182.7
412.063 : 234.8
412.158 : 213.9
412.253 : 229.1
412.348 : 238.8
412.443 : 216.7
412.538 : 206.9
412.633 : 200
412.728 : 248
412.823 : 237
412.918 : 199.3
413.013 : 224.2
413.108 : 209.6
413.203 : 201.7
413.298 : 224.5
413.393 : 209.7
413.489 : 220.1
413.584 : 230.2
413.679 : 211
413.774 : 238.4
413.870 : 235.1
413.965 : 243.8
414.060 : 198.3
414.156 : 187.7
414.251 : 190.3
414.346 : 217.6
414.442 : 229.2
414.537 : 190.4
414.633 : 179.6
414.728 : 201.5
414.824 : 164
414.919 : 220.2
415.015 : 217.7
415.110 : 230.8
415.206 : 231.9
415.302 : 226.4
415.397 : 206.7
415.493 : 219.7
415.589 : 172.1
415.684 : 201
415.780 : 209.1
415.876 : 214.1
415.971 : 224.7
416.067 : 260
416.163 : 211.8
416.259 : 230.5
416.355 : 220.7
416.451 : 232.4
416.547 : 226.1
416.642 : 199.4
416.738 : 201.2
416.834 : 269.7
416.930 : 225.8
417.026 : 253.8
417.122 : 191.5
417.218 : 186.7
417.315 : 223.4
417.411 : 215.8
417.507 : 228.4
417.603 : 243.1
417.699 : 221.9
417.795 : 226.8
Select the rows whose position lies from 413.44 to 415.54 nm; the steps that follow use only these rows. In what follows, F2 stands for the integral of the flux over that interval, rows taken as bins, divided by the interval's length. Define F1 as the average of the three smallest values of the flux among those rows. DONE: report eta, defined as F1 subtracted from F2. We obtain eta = 36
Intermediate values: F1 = 177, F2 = 213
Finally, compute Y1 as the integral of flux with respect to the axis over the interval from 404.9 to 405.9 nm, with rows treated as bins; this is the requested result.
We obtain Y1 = 223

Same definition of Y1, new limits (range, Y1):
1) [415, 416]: 214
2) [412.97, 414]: 229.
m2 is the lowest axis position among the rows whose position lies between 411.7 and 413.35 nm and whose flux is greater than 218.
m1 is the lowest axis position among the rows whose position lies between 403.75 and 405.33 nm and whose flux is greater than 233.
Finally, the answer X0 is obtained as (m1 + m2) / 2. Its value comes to 407.79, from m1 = 403.797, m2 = 411.778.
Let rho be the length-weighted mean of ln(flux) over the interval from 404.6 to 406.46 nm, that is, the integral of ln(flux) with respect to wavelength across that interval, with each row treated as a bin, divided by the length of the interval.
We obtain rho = 5.35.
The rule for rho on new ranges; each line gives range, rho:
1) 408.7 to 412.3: 5.43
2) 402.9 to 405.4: 5.35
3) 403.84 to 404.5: 5.37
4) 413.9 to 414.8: 5.31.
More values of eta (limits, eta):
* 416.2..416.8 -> 12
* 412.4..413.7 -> 17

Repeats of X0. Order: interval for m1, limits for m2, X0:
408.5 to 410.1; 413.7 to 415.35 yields 411.17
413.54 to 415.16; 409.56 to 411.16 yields 411.69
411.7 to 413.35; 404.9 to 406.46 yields 408.49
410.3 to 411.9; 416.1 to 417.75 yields 413.36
